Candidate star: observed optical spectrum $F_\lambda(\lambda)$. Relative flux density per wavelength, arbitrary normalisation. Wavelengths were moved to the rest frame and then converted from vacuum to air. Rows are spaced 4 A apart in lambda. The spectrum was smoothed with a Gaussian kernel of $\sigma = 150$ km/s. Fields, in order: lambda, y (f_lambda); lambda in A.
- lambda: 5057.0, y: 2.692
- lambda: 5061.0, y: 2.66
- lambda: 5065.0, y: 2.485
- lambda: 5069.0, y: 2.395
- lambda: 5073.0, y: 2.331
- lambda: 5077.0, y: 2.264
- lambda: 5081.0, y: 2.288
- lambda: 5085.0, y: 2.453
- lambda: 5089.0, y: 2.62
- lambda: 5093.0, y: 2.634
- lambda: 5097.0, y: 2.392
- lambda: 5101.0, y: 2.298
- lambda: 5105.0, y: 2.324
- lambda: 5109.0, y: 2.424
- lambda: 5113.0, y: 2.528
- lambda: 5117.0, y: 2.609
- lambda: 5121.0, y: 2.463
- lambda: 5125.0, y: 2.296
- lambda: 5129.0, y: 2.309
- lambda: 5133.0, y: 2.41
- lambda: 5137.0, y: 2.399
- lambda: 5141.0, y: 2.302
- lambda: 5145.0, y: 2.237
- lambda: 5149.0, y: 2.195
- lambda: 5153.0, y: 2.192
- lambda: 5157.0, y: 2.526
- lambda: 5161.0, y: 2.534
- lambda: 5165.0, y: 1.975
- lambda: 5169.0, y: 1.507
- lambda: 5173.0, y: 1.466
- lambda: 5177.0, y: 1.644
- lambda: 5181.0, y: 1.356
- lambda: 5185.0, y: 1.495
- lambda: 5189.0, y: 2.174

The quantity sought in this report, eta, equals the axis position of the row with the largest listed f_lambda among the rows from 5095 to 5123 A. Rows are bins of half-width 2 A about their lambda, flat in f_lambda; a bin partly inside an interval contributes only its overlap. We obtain 5117.0 A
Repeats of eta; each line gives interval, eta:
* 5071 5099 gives 5093.0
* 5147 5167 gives 5161.0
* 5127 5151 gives 5133.0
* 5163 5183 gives 5165.0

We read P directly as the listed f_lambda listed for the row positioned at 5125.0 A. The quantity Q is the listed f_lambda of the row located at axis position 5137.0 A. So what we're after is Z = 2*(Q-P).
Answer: 0.21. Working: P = 2.296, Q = 2.399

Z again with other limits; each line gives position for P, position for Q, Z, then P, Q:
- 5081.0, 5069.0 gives 0.21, 2.288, 2.395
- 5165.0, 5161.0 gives 1.12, 1.975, 2.534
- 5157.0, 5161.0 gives 0.02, 2.526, 2.534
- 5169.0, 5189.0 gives 1.33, 1.507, 2.174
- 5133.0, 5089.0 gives 0.42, 2.41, 2.62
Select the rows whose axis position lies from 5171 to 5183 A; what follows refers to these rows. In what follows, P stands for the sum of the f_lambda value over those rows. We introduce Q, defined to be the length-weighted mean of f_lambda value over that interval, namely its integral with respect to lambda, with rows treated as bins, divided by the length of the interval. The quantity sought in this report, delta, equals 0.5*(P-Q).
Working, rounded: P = 4.5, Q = 1.49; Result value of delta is 1.49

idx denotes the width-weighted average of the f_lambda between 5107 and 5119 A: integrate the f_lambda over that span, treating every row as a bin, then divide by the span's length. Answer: 2.52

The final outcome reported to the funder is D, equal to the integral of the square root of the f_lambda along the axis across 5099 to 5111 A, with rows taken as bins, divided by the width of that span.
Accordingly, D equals 1.53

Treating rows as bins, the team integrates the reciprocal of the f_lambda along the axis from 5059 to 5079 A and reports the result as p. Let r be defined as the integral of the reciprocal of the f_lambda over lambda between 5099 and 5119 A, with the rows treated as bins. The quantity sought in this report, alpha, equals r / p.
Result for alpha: 1.00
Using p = 8.27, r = 8.23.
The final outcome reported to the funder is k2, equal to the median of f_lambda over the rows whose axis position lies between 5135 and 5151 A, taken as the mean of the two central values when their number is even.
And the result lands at 2.27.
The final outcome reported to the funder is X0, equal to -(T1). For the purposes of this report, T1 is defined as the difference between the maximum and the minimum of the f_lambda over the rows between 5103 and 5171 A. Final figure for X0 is -1.1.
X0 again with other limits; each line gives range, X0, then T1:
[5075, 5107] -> -0.4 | 0.4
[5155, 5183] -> -1.2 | 1.2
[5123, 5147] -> -0.2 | 0.2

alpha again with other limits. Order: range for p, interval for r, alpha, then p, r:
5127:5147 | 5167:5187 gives 1.57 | 8.59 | 13.44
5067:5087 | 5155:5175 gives 1.24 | 8.53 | 10.57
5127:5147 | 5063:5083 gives 0.99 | 8.59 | 8.51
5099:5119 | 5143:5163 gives 1.04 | 8.23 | 8.60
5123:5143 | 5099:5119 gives 0.96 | 8.54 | 8.23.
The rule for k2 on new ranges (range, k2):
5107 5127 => 2.46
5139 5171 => 2.22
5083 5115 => 2.44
